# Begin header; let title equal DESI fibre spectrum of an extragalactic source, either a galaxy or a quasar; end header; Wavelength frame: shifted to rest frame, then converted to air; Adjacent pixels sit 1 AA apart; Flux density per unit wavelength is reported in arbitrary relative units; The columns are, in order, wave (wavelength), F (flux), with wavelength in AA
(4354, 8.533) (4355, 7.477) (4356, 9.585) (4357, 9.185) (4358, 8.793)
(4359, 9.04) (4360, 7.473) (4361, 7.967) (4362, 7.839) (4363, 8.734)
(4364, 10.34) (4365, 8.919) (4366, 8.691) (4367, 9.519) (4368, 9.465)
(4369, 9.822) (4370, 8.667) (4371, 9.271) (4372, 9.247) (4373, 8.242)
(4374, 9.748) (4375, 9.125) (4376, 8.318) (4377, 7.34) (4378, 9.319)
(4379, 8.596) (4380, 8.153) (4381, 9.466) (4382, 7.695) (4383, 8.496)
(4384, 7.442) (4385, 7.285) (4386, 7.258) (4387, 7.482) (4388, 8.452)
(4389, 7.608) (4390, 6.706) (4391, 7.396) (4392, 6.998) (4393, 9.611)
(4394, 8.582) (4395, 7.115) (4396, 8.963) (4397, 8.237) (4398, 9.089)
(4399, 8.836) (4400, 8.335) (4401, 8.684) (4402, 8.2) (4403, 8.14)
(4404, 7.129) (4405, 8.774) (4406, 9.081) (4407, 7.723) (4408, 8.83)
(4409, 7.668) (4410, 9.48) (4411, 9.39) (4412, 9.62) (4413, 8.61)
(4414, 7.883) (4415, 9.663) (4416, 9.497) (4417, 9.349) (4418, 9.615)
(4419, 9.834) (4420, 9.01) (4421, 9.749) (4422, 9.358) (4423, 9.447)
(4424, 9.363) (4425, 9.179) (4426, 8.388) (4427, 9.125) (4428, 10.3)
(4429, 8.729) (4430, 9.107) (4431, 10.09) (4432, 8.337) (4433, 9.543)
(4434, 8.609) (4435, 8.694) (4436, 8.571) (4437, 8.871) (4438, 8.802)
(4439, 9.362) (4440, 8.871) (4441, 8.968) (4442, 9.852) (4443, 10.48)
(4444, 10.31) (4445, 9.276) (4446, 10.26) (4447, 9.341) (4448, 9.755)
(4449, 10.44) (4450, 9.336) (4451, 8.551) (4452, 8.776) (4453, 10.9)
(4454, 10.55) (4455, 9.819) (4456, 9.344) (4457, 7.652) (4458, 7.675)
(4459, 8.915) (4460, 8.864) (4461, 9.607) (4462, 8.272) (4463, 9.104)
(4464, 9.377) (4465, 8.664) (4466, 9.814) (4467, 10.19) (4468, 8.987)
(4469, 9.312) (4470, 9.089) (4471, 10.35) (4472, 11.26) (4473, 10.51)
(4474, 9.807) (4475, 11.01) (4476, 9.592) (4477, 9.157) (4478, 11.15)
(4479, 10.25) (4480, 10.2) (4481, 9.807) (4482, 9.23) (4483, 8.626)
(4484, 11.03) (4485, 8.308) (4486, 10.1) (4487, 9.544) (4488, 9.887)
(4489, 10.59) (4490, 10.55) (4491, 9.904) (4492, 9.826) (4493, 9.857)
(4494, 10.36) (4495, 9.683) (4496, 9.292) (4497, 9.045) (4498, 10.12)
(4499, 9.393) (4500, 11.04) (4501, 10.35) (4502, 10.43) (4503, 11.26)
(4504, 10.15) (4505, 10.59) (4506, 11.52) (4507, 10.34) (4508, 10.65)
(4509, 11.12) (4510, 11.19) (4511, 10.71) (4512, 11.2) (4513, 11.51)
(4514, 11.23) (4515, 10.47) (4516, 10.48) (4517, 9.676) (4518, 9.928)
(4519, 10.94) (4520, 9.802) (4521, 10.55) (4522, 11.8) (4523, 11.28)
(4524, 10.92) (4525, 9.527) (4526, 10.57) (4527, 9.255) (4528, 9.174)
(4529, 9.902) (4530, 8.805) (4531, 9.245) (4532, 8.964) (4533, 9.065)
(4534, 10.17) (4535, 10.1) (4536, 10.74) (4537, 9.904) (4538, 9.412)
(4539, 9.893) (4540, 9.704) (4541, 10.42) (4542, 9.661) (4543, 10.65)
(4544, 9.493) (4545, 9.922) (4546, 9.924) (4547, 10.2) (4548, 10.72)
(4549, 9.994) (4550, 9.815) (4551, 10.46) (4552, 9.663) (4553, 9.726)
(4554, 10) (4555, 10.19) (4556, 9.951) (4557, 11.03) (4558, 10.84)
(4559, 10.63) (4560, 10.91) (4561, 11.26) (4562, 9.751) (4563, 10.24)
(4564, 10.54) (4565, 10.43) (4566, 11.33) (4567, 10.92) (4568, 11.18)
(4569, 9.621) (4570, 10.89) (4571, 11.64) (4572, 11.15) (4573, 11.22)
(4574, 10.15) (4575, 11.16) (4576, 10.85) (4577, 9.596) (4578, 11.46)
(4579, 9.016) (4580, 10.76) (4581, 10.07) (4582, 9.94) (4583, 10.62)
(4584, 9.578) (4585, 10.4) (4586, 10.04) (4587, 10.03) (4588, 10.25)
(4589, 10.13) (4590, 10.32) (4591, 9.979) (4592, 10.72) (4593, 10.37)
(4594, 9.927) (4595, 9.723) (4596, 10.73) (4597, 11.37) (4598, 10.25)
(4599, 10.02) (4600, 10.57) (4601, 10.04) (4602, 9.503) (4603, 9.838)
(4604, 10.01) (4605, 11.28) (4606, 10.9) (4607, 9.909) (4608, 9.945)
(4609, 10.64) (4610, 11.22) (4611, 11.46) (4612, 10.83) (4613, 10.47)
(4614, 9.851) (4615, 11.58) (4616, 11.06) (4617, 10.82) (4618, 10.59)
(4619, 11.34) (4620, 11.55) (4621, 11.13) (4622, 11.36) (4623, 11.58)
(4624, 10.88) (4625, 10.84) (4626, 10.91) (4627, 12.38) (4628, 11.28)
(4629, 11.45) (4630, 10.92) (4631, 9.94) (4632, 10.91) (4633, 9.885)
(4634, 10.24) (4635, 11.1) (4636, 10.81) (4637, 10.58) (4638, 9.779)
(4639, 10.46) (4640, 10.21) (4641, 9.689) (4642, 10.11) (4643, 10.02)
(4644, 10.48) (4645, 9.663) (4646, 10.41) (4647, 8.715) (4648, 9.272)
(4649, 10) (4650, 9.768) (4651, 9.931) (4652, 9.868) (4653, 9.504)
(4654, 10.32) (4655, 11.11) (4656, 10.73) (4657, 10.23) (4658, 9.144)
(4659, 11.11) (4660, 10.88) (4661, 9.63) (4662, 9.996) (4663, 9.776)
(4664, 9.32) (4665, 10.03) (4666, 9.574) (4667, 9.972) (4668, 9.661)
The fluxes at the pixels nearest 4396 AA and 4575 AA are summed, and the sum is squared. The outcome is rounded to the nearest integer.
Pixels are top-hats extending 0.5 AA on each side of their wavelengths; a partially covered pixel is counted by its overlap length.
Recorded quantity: 405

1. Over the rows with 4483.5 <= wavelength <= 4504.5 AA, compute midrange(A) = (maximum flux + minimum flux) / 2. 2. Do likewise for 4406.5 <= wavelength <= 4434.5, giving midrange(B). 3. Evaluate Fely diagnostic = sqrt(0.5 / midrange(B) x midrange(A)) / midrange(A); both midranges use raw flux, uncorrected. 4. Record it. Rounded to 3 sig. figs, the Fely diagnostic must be 0.0754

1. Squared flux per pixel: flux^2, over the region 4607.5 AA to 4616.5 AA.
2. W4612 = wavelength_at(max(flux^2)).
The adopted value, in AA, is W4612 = 4615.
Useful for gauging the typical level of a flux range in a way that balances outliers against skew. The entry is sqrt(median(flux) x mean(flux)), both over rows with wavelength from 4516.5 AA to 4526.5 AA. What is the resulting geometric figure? 10.5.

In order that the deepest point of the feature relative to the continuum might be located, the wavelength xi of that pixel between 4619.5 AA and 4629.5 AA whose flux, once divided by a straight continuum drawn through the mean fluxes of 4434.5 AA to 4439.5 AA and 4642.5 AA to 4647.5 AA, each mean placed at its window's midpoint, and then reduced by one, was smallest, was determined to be 4625 AA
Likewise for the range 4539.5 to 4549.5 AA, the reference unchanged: 4544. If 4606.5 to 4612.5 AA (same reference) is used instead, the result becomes 4607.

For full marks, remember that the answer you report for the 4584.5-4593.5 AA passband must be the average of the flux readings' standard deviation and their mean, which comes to 5.24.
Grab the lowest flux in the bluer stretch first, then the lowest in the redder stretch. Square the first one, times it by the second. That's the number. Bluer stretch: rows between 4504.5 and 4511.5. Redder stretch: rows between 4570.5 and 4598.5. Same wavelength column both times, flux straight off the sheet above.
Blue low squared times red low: 964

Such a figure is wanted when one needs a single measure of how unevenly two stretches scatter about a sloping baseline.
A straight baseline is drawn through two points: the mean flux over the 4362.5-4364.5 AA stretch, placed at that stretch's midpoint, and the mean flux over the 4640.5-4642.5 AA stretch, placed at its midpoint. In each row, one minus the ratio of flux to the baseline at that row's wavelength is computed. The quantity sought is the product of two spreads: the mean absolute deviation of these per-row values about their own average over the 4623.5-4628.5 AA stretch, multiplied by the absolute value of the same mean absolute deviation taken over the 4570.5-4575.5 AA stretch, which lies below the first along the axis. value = 0.0017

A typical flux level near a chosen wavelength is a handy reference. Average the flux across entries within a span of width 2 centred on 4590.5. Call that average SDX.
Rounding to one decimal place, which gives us 10.1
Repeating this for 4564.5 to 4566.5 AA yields 10.9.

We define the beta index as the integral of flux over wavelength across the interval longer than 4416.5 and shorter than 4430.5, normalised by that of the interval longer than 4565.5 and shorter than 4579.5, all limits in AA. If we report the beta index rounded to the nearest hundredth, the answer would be 0.87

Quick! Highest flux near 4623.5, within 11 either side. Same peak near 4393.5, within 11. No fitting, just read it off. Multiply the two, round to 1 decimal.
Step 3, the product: 119.0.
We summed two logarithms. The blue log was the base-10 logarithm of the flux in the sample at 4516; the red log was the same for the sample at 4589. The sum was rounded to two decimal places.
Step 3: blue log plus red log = 2.03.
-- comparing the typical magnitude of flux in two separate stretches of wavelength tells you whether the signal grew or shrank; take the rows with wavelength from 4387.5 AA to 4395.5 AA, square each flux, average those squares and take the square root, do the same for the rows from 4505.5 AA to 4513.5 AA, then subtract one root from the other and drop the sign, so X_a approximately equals 3.2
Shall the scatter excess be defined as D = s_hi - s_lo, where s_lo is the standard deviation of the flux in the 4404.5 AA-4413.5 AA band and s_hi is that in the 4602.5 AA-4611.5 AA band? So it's -0.05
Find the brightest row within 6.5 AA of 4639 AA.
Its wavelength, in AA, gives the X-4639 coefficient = 4635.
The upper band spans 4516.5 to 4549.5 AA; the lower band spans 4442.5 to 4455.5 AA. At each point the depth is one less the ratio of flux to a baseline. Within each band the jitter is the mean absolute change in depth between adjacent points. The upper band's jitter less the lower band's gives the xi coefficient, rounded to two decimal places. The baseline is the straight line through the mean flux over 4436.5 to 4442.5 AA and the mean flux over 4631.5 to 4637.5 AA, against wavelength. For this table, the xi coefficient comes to -0.02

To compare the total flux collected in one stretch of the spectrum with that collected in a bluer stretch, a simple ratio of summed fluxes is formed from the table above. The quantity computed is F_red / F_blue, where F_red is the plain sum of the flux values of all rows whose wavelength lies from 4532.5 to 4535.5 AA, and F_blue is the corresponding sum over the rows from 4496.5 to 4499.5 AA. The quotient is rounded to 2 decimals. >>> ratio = 1.03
